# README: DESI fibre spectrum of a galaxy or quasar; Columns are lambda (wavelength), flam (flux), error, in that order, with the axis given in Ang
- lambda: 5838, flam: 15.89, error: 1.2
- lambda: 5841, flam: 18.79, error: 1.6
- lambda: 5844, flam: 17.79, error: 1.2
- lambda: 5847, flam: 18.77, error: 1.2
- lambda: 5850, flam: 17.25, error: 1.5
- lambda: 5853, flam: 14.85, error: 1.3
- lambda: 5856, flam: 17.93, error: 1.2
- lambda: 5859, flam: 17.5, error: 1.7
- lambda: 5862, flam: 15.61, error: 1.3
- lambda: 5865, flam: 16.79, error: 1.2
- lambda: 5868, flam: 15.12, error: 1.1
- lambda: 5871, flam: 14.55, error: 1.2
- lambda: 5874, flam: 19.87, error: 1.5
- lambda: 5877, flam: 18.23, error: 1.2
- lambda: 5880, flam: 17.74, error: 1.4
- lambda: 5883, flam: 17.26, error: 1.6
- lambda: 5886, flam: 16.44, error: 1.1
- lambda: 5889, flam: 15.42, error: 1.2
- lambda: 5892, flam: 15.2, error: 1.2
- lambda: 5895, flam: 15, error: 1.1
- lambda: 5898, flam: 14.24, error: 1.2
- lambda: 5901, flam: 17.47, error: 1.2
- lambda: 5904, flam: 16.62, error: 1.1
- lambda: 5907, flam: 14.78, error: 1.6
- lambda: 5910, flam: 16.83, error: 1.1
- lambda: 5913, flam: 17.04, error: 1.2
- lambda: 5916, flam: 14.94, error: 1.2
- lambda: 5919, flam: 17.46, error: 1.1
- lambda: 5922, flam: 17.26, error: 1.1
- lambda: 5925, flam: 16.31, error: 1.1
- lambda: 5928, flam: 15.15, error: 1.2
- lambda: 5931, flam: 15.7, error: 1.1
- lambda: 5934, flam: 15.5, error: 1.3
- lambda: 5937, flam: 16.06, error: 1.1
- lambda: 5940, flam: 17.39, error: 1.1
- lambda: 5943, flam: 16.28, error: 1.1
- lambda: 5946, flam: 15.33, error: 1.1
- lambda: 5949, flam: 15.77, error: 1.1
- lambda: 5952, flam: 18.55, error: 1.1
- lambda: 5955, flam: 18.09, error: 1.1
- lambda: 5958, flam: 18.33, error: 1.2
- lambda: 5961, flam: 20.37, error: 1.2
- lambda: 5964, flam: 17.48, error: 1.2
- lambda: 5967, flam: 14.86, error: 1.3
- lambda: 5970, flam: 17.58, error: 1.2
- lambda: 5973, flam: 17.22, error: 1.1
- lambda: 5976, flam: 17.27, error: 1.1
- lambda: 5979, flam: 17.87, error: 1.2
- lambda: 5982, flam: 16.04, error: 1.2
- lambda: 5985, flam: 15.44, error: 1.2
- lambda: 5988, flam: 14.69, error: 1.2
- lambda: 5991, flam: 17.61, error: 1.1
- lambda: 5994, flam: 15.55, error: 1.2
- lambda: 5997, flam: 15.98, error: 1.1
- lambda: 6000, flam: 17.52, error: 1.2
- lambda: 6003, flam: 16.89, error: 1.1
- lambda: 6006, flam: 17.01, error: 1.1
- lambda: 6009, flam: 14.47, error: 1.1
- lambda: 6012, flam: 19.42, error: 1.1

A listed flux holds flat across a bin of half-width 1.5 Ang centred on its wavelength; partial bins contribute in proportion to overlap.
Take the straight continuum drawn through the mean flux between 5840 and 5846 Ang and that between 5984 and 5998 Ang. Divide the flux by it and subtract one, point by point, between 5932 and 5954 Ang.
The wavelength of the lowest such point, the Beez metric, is 5934 Ang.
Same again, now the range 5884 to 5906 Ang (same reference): 5898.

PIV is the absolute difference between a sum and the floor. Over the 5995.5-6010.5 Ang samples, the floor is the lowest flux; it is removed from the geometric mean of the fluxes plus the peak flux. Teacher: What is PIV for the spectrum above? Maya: 19.4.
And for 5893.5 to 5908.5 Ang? 18.8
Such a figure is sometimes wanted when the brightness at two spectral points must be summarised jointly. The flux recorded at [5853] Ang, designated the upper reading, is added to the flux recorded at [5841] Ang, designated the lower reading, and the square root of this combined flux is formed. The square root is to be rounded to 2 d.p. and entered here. 5.80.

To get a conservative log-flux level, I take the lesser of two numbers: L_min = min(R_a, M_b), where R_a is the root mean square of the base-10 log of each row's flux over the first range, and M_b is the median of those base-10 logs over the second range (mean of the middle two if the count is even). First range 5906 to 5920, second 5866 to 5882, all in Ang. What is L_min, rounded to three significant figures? 1.21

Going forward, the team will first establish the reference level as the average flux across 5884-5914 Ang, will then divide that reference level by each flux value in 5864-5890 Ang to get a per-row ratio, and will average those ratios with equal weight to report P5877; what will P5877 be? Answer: 0.95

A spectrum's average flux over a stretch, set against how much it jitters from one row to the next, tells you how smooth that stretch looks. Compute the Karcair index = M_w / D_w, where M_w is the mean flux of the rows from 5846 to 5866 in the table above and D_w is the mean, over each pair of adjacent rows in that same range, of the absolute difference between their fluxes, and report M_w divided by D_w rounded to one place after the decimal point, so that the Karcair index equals 9.7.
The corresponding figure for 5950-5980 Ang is 13.3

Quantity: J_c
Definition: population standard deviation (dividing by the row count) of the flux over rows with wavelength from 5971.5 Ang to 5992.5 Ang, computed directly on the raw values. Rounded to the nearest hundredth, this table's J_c 1.12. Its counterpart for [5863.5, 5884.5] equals 1.69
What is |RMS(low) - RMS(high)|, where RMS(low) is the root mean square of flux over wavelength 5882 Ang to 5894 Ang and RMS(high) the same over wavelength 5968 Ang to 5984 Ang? 1.1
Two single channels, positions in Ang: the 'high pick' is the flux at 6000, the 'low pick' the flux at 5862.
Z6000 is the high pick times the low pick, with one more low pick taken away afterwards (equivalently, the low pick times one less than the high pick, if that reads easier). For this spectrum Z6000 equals 258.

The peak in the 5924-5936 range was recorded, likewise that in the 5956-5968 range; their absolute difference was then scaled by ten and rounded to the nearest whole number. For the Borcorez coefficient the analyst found 41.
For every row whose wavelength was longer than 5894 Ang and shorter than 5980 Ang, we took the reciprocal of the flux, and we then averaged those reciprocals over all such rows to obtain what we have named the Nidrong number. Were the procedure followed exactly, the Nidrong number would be 0.0605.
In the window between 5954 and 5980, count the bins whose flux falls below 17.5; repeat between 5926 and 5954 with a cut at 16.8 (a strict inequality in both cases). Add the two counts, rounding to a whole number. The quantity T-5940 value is 11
